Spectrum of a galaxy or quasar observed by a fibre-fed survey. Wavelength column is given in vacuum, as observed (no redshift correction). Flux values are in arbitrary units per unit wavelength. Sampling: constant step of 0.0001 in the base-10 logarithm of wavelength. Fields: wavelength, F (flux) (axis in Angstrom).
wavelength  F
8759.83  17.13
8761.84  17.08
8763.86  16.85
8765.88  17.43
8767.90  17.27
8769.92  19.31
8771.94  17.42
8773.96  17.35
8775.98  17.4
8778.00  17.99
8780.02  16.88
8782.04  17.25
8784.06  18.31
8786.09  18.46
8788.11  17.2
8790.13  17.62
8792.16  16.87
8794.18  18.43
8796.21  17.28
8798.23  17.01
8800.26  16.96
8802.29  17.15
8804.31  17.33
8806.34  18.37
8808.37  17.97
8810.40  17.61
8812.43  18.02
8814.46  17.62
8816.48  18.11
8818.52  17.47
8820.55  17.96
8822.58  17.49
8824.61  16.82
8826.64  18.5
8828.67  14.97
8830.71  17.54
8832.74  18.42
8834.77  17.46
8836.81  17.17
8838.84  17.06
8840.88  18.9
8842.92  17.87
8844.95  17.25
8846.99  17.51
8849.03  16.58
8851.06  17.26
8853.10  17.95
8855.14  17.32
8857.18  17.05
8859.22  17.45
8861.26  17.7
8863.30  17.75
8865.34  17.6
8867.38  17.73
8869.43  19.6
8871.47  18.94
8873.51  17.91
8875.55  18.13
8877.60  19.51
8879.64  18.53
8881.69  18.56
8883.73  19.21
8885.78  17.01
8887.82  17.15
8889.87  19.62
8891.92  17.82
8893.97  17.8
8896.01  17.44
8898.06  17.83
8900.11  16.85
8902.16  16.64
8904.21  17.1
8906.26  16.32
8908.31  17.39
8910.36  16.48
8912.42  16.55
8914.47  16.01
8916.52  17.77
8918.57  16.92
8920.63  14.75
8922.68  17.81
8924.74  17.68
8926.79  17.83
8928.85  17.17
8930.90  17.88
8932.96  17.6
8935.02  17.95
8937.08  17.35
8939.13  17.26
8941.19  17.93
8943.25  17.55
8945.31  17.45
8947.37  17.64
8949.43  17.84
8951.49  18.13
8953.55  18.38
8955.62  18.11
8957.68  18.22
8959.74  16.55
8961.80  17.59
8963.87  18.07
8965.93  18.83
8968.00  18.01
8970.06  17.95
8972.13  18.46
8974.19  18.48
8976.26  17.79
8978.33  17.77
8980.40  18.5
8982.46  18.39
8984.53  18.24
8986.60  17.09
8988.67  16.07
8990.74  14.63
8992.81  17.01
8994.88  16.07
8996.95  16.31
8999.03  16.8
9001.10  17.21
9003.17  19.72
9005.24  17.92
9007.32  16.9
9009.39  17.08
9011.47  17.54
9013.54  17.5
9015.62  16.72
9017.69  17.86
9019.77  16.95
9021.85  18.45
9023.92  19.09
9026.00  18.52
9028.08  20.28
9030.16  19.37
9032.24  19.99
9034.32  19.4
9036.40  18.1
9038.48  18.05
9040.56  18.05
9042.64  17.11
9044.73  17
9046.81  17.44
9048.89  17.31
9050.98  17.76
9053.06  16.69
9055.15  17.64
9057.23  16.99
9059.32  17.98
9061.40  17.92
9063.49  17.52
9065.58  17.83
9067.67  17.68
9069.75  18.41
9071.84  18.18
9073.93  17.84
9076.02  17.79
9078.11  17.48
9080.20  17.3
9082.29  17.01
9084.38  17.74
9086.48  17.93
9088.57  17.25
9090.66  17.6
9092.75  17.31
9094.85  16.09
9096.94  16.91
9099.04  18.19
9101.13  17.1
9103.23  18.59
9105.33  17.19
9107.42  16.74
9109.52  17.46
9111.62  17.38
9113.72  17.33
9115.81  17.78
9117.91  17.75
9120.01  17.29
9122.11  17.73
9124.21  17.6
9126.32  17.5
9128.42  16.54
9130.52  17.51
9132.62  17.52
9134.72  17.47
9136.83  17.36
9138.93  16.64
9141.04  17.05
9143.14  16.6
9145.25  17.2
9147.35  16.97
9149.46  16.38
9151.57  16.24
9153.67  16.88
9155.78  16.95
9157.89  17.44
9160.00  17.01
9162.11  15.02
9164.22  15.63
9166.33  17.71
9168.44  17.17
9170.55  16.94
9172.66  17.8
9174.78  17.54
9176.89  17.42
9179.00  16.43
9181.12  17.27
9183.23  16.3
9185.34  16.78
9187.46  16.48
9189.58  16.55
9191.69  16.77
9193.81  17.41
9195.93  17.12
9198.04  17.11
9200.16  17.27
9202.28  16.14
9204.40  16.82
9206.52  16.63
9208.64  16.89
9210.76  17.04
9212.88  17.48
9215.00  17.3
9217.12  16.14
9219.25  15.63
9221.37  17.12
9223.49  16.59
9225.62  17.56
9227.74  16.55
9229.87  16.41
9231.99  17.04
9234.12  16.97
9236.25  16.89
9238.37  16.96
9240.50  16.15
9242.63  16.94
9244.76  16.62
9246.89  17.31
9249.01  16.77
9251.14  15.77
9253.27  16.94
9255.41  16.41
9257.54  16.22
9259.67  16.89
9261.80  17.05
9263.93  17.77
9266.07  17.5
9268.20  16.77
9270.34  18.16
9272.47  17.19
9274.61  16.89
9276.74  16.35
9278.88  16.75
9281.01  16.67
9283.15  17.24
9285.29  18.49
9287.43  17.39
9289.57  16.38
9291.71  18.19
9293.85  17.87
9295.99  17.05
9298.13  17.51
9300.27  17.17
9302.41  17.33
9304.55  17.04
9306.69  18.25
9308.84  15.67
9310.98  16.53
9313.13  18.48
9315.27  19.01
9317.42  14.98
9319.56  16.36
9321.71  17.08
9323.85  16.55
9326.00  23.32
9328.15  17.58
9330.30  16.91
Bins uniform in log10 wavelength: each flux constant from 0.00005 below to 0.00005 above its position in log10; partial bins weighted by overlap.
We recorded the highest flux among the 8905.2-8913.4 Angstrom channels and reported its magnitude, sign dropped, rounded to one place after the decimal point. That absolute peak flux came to 17.4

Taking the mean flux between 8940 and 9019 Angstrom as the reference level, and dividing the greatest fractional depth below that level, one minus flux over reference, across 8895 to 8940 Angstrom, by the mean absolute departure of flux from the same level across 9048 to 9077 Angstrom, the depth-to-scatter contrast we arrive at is 0.45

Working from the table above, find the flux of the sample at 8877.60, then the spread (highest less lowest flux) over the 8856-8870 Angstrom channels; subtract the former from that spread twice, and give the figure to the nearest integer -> -36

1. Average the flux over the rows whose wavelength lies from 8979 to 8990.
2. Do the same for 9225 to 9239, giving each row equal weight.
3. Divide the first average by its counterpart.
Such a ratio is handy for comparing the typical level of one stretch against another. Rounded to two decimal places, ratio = 1.04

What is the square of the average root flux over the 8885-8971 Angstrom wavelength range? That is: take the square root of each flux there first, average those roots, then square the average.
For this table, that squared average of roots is 17.5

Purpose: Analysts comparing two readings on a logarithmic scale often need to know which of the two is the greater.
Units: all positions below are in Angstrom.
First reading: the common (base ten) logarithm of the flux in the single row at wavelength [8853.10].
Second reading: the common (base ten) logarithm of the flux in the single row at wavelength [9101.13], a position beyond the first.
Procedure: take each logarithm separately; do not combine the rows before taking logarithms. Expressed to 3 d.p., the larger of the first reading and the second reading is 1.254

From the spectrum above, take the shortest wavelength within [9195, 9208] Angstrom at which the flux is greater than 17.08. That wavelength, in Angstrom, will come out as 9195.93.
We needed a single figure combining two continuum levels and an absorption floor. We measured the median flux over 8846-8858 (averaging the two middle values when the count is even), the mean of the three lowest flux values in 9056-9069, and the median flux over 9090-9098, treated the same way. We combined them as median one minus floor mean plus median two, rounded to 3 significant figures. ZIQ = 17.0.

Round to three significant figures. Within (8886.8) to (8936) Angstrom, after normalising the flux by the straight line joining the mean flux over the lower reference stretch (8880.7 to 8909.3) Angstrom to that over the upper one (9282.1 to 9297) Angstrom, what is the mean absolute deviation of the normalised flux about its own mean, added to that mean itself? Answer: 1.02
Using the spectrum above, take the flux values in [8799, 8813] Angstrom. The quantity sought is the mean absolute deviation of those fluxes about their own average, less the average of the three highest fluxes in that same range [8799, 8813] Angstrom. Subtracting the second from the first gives -17.7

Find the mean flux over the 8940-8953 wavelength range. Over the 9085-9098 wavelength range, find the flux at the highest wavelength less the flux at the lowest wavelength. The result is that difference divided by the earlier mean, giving -0.057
